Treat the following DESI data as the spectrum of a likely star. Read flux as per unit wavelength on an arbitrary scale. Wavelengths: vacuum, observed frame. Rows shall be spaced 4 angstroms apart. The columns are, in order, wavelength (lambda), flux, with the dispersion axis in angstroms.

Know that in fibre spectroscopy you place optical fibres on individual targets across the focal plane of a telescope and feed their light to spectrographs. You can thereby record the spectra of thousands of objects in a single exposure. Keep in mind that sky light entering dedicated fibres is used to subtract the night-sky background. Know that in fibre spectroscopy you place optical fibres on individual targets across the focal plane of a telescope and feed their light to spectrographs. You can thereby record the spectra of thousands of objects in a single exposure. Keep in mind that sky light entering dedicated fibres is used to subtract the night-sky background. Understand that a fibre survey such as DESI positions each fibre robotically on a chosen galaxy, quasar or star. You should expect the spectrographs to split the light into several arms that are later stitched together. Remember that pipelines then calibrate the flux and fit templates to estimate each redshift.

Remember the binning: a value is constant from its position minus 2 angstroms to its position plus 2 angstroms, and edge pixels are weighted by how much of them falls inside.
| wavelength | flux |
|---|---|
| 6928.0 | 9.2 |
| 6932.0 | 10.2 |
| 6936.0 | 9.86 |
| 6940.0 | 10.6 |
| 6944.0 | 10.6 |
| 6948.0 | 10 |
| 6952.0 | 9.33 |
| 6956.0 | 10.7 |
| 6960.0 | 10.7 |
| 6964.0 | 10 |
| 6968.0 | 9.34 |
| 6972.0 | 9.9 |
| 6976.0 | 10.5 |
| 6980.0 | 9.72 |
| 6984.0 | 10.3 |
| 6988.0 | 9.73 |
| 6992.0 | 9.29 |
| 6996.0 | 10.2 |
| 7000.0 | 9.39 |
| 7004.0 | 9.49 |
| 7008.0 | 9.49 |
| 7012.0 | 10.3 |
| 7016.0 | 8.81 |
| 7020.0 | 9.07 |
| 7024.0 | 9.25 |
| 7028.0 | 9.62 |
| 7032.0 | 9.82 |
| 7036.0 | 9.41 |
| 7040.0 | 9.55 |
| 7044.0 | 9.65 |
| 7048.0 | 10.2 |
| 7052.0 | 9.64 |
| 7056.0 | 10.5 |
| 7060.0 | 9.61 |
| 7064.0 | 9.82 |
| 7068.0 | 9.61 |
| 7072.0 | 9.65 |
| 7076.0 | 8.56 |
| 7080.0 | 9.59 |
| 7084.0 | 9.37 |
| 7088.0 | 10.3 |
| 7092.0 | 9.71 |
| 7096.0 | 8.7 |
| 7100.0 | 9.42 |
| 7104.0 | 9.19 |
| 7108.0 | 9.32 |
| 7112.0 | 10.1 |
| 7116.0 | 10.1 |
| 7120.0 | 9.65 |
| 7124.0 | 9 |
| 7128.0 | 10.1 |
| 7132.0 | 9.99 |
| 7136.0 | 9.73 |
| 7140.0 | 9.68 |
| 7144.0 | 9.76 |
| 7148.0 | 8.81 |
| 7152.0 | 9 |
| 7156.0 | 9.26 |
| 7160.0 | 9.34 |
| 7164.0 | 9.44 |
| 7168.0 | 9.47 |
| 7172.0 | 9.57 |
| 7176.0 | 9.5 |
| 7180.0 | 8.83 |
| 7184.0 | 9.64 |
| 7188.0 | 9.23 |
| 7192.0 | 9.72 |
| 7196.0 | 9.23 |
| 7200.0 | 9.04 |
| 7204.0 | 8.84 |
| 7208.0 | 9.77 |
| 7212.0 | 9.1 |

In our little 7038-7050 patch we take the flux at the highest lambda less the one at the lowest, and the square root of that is 0.81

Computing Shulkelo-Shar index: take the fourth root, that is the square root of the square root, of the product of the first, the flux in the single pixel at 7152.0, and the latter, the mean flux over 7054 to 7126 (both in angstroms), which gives 3.05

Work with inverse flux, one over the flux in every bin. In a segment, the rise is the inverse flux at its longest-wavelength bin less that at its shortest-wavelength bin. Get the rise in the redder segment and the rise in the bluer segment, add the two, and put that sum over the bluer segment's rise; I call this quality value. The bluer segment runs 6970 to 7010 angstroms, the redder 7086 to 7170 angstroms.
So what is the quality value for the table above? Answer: 2.9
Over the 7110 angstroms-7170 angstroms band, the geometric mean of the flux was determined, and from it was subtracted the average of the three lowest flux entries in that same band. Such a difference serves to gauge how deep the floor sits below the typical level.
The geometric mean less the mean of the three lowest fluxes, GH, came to 0.62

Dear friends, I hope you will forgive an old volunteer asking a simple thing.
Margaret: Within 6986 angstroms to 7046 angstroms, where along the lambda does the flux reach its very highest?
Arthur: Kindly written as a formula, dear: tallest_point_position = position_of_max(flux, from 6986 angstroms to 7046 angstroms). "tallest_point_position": 7012.0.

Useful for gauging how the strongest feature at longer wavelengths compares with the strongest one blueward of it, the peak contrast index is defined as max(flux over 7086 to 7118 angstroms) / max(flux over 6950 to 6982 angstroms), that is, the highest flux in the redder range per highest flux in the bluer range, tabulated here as 0.96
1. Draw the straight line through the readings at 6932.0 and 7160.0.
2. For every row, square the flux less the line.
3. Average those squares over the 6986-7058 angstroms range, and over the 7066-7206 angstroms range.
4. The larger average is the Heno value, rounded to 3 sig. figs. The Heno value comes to 0.259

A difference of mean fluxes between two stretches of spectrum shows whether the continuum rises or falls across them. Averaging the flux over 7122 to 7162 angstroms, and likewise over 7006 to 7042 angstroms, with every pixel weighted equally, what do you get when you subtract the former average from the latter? 0.0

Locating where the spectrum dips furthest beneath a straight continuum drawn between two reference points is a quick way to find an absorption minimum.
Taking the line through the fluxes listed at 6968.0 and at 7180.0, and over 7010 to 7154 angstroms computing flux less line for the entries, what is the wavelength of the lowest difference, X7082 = 7076.0 angstroms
